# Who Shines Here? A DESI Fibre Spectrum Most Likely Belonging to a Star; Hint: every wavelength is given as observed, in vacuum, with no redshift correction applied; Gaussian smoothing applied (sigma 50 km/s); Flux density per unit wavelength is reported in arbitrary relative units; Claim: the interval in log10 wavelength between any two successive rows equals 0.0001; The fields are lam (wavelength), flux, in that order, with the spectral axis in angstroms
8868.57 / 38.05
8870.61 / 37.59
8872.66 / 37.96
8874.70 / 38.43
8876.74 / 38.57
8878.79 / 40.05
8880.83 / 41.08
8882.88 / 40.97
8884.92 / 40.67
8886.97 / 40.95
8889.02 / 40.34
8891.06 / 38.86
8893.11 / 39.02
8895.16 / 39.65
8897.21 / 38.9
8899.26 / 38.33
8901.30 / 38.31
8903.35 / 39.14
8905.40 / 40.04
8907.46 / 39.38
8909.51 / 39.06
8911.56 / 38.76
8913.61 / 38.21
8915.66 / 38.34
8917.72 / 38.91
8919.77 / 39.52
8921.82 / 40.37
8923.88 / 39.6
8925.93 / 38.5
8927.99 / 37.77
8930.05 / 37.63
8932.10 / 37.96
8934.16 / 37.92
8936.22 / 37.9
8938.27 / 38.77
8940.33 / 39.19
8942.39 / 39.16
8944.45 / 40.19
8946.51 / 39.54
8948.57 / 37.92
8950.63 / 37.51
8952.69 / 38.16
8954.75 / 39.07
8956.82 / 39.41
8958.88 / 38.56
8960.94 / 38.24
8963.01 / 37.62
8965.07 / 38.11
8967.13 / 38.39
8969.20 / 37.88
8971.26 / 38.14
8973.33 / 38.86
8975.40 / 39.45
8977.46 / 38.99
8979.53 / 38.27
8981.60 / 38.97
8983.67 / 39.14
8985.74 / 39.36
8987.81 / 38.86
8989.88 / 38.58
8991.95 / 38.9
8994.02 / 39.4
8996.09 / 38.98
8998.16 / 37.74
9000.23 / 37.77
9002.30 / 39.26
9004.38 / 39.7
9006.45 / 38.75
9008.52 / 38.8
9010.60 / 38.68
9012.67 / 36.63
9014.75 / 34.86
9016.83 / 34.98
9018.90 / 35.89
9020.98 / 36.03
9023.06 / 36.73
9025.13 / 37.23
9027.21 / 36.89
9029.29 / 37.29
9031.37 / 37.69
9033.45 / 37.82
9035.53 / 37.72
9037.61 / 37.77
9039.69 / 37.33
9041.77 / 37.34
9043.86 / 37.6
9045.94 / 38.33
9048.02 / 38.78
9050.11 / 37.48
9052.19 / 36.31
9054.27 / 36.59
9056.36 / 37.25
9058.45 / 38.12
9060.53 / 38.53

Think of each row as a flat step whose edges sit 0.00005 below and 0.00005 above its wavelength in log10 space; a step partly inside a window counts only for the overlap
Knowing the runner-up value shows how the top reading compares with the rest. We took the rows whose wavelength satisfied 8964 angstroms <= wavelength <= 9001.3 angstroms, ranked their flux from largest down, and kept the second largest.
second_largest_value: 39.4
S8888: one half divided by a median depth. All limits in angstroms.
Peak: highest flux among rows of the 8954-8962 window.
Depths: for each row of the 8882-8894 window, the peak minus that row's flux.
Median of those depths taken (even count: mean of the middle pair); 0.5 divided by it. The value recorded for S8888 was -0.46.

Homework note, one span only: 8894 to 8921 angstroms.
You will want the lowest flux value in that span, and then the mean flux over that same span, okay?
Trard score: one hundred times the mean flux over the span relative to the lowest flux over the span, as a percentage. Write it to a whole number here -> 102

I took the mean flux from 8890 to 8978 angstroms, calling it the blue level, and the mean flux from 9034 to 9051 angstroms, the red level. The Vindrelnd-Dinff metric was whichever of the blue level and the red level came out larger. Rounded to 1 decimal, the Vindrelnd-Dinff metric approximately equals 38.7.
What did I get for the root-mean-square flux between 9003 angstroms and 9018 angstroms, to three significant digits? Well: 37.5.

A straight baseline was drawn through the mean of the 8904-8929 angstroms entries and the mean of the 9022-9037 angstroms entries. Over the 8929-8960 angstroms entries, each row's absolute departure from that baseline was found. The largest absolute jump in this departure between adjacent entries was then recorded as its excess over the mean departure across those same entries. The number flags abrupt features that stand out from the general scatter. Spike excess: 0.32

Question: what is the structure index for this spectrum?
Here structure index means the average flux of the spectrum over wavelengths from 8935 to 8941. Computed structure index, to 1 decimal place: 38.6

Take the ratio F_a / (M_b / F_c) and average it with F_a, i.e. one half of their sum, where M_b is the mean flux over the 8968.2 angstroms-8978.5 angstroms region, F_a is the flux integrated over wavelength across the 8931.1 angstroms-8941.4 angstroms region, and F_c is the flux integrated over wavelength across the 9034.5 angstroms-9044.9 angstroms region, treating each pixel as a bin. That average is 2191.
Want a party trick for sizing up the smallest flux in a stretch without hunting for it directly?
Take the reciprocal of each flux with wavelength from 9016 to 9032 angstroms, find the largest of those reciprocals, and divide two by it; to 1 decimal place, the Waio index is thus 70.0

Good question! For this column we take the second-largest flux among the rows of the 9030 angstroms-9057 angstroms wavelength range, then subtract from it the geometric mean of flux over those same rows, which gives 0.80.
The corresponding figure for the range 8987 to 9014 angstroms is 0.79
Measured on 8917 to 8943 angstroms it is 0.90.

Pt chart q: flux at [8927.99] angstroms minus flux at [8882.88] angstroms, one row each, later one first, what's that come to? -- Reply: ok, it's -3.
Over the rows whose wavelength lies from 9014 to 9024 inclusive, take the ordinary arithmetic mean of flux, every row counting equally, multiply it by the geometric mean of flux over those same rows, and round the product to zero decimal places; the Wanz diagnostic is 1274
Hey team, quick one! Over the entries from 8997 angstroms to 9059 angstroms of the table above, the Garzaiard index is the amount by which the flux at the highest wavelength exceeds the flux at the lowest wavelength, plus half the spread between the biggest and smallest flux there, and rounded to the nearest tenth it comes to 2.8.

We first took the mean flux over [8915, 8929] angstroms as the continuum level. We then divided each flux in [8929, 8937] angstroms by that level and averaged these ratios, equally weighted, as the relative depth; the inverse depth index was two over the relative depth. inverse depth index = 2.06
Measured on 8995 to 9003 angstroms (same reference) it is 2.03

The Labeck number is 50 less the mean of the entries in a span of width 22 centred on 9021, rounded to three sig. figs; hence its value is 13.4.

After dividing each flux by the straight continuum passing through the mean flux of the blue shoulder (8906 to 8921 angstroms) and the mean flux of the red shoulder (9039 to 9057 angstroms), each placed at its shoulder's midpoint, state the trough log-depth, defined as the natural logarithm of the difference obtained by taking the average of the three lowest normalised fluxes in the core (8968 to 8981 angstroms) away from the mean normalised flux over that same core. -4.3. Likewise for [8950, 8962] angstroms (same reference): -4.3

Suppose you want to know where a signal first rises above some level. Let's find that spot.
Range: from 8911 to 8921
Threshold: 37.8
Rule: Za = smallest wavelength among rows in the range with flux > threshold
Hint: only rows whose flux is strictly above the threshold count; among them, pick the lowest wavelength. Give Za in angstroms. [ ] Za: 8911.56 angstroms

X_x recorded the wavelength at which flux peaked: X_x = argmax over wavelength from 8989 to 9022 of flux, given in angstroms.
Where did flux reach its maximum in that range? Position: 9004.38 angstroms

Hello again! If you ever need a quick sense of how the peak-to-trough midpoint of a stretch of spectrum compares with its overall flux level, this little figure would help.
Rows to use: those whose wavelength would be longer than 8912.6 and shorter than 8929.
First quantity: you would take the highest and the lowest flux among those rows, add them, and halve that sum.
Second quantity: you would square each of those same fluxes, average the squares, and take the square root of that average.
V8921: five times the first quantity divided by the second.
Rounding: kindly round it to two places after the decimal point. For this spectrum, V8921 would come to 5.02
